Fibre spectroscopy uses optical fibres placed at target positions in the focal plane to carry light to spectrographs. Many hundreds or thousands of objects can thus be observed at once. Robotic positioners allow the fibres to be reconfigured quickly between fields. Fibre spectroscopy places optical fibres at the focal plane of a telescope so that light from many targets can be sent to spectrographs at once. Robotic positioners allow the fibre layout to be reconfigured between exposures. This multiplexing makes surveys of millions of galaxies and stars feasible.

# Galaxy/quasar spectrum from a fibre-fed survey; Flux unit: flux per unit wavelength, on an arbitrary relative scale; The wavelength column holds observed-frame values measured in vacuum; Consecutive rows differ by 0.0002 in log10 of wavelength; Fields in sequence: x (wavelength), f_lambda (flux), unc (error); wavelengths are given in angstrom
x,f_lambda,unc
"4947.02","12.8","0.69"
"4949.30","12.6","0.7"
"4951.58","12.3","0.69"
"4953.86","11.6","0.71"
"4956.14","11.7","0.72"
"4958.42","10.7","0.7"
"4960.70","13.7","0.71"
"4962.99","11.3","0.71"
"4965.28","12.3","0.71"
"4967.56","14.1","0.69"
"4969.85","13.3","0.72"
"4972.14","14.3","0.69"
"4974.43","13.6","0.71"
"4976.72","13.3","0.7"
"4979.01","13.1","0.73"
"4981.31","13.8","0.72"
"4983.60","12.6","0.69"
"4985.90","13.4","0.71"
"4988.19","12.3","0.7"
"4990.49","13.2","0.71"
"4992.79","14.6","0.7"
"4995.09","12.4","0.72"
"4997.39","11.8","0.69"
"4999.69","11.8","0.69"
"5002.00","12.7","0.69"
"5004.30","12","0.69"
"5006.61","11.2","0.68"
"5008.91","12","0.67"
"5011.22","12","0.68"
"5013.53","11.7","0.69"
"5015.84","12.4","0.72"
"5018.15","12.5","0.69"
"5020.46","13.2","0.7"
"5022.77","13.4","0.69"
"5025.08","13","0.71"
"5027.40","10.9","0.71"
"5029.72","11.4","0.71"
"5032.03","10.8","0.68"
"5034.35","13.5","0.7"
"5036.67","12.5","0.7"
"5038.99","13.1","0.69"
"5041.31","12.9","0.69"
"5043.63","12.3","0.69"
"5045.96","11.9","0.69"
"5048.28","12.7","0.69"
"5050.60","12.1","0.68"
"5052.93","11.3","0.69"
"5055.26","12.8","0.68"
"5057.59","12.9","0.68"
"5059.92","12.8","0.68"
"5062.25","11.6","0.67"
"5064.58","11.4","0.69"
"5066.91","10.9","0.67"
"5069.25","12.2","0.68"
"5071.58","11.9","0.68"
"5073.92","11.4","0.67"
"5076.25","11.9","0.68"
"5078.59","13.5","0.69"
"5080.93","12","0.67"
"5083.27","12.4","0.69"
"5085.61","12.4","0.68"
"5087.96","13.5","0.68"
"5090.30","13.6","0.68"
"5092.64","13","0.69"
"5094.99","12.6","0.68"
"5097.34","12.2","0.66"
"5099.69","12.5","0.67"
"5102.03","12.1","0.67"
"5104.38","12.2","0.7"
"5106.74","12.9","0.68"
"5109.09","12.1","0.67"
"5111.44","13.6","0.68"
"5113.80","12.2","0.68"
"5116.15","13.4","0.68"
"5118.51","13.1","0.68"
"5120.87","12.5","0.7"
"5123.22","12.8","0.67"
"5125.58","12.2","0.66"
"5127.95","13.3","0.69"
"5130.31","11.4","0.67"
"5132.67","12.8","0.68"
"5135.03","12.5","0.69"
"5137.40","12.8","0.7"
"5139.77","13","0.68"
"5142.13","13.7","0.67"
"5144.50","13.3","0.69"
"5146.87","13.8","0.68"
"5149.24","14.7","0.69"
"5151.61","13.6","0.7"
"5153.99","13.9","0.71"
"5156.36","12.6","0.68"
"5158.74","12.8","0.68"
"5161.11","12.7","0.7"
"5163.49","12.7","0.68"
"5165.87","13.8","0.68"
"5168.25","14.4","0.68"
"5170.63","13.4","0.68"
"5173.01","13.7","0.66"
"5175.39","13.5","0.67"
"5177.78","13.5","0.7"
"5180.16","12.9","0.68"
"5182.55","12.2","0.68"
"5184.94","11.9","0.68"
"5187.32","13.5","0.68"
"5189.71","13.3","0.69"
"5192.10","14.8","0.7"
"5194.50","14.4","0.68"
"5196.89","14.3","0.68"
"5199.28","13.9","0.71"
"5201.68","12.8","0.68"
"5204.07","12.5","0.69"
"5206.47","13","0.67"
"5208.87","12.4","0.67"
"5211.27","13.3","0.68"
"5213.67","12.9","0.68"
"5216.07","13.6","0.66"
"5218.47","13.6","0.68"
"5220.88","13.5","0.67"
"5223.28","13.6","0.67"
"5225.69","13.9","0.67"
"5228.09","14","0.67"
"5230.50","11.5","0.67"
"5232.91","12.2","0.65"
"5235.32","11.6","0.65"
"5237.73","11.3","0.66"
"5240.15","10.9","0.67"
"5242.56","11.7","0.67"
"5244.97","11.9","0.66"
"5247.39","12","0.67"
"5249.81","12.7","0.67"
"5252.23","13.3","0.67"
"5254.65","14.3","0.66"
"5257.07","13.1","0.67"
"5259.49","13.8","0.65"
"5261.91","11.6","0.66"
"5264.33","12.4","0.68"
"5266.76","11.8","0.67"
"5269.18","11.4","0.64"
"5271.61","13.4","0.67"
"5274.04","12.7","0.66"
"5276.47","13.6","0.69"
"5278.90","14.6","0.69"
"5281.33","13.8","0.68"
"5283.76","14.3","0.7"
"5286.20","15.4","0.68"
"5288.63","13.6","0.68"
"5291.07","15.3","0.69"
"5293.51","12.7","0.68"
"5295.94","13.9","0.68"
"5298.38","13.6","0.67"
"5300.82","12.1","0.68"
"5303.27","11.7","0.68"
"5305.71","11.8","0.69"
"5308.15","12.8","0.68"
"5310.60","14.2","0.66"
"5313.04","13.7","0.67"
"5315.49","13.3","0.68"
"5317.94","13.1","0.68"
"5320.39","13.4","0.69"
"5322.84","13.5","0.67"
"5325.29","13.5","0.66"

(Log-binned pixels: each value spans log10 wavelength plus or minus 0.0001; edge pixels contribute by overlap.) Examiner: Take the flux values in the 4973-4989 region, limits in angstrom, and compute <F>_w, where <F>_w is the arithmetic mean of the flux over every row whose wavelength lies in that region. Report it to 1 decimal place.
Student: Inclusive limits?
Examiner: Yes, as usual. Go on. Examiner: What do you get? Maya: 13.2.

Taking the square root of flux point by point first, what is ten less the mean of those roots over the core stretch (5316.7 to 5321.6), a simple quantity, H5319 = 6.36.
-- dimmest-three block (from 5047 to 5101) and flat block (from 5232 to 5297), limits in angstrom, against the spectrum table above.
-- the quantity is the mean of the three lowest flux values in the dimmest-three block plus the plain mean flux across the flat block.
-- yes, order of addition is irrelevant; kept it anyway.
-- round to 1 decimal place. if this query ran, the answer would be 24.1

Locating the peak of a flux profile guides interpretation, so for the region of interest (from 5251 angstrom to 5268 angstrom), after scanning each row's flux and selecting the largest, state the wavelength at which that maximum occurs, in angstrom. 5254.65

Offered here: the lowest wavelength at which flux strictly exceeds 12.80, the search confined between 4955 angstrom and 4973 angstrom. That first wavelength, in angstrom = 4960.70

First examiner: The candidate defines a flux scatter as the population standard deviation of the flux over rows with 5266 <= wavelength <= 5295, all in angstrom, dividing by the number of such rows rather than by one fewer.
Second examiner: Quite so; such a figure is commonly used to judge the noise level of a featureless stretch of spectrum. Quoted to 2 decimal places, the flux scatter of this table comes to 1.20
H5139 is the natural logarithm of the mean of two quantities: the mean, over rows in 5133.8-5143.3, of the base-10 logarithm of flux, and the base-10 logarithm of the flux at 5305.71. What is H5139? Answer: 0.089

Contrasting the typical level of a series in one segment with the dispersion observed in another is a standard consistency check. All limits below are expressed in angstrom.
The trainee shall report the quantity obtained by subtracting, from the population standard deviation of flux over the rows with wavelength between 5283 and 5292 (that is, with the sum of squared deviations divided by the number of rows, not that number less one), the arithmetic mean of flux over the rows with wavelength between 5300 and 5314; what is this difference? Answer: -12.0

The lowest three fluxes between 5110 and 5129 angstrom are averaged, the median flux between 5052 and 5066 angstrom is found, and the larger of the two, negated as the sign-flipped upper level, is -12.3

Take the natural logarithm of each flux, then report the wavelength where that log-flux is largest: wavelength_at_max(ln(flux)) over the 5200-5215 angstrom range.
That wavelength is 5211.27 angstrom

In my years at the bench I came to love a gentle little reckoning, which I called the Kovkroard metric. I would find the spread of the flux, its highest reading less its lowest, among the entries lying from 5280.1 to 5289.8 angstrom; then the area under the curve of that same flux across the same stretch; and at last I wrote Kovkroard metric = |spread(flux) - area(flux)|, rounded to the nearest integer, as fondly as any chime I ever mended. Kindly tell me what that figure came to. 137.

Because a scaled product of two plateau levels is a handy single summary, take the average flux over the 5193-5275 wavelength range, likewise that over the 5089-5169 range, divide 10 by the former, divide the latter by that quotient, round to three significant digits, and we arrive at 16.6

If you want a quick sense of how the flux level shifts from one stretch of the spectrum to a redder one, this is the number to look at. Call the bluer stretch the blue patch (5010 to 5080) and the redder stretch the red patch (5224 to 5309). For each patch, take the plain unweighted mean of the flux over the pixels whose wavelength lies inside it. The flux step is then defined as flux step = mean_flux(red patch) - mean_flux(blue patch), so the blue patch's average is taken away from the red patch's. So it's 0.65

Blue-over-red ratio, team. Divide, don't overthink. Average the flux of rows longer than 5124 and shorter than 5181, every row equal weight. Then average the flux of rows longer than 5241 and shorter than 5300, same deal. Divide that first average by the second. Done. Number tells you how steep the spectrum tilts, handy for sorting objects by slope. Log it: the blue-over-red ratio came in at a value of 1.00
